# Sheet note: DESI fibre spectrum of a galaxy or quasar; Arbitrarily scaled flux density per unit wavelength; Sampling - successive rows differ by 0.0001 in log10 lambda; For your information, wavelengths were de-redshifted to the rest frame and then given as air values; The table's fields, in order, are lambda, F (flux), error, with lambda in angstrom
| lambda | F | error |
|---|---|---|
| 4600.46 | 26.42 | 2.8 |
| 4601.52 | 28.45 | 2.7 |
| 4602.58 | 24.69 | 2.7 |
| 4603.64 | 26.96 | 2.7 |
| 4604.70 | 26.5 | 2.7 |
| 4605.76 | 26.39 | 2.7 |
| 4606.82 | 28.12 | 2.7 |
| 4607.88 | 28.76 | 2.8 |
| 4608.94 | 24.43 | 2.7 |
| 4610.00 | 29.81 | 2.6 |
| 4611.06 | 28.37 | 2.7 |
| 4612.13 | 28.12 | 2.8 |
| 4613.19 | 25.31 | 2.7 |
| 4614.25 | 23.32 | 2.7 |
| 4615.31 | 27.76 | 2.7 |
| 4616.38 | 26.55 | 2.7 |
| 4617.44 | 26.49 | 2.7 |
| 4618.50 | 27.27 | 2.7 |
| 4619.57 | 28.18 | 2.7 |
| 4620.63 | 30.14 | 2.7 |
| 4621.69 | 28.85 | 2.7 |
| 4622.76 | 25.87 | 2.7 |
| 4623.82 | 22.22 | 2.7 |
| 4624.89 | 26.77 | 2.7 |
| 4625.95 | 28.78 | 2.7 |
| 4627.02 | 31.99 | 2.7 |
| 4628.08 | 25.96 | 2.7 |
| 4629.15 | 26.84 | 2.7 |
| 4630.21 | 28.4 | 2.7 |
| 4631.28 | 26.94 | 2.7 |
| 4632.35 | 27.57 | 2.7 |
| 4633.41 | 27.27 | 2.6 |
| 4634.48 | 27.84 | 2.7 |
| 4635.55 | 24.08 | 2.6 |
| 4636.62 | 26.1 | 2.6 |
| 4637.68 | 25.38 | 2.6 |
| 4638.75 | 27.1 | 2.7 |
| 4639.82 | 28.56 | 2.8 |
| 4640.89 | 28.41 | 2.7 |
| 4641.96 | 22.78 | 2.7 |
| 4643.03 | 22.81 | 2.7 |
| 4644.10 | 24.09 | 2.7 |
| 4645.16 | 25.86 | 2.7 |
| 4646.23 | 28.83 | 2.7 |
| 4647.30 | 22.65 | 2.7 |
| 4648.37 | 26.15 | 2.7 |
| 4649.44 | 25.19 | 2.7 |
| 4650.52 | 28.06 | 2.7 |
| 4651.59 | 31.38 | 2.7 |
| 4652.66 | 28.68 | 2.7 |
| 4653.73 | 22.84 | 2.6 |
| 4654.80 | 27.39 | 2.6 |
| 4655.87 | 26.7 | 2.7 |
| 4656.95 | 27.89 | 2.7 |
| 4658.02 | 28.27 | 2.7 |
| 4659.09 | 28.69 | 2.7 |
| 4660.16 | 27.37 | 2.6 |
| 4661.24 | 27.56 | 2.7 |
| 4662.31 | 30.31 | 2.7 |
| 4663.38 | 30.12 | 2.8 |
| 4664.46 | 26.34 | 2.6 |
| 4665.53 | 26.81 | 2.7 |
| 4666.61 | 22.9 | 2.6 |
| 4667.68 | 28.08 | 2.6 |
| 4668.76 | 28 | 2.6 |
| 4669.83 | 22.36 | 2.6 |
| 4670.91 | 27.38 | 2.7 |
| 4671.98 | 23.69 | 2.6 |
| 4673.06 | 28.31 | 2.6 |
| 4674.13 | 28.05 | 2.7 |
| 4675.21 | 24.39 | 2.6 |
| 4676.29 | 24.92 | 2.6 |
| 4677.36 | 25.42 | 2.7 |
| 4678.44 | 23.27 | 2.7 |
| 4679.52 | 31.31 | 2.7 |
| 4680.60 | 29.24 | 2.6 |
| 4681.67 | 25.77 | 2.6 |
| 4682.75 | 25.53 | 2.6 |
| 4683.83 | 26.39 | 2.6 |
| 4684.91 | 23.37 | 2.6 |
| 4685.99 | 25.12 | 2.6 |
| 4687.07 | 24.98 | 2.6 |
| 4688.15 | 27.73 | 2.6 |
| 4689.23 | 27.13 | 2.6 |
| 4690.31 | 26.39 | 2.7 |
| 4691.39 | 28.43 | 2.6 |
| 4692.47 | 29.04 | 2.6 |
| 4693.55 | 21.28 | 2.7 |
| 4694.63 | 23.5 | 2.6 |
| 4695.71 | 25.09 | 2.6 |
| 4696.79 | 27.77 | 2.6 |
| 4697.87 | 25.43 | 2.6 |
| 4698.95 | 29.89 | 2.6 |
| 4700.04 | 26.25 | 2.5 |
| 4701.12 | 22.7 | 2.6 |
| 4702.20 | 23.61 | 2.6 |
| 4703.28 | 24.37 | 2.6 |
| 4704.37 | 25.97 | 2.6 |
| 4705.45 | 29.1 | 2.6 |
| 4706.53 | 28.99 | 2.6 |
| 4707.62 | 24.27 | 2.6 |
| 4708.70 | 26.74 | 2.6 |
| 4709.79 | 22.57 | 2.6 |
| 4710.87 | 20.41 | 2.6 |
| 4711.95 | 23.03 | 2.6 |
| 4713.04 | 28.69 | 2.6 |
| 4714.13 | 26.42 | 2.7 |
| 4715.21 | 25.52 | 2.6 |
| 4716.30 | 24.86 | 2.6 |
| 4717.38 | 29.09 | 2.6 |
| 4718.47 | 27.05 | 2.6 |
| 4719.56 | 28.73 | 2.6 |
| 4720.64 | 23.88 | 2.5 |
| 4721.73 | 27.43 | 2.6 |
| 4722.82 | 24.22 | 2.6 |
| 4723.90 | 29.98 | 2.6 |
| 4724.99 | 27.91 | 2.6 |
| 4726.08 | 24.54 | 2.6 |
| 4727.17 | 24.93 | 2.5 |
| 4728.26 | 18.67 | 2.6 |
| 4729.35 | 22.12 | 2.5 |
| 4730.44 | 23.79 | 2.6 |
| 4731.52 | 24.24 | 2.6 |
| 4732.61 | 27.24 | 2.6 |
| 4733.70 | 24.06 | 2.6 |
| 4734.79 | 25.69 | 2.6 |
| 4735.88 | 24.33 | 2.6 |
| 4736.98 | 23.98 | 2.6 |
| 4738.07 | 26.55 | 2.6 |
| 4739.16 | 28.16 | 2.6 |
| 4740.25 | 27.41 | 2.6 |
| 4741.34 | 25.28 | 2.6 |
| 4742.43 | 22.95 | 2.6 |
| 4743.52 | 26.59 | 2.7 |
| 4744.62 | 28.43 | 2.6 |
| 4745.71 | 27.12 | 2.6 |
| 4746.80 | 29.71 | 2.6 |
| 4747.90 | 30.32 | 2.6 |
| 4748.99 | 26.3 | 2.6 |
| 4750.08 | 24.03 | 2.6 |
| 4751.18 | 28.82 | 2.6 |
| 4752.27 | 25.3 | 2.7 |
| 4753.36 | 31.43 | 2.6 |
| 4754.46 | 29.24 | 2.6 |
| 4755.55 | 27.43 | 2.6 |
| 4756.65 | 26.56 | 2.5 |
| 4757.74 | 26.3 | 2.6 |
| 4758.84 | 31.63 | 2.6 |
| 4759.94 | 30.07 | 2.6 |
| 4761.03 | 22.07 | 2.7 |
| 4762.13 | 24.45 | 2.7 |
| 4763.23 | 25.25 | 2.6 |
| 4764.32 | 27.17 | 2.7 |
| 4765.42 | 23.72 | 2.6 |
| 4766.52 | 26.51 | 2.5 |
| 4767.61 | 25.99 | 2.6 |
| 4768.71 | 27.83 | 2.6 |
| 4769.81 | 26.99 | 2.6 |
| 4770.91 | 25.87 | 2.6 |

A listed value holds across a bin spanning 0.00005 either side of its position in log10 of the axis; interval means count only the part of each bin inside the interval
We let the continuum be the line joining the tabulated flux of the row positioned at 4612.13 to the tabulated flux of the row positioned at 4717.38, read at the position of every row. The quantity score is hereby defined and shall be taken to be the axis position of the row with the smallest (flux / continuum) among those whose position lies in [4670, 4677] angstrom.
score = 4671.98 angstrom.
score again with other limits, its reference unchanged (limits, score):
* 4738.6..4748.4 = 4742.43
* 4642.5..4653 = 4647.30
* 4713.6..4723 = 4720.64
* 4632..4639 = 4635.55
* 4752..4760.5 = 4752.27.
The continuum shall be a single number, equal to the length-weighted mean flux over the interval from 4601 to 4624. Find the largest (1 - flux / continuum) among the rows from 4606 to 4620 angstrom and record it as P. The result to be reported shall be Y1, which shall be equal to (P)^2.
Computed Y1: 0.019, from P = 0.14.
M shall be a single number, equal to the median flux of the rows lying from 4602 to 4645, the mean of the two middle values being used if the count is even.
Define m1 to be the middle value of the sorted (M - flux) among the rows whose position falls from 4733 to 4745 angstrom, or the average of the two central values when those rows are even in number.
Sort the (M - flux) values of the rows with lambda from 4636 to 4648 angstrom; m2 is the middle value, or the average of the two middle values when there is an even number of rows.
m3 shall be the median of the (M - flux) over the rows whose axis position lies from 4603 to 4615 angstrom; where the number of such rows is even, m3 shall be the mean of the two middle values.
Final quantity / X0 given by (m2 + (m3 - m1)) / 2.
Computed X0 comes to -0.1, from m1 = 1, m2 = 1.1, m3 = 0.0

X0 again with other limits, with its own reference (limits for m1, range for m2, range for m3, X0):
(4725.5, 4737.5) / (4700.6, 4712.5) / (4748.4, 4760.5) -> -0.3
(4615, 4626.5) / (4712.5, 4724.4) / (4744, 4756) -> -0.6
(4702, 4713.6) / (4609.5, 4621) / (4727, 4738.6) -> -0.3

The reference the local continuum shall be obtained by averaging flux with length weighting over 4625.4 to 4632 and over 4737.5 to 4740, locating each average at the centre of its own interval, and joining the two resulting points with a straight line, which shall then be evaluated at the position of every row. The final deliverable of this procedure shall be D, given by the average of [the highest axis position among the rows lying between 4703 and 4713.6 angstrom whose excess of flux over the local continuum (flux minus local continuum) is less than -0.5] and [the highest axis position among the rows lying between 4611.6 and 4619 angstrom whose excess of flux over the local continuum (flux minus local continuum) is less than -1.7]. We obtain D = 4664.7 angstrom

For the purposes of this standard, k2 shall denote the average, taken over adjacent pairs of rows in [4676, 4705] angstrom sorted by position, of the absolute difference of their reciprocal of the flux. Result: 0.0035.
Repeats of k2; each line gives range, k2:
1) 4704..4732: 0.0046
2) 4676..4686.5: 0.0035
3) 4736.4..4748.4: 0.0028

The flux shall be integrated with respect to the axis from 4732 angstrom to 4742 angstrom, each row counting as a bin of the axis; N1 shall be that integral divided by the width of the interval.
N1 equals 25.8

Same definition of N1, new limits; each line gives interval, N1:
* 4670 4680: 26.1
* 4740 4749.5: 27.1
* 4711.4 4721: 26.4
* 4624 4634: 27.6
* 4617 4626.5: 27.2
